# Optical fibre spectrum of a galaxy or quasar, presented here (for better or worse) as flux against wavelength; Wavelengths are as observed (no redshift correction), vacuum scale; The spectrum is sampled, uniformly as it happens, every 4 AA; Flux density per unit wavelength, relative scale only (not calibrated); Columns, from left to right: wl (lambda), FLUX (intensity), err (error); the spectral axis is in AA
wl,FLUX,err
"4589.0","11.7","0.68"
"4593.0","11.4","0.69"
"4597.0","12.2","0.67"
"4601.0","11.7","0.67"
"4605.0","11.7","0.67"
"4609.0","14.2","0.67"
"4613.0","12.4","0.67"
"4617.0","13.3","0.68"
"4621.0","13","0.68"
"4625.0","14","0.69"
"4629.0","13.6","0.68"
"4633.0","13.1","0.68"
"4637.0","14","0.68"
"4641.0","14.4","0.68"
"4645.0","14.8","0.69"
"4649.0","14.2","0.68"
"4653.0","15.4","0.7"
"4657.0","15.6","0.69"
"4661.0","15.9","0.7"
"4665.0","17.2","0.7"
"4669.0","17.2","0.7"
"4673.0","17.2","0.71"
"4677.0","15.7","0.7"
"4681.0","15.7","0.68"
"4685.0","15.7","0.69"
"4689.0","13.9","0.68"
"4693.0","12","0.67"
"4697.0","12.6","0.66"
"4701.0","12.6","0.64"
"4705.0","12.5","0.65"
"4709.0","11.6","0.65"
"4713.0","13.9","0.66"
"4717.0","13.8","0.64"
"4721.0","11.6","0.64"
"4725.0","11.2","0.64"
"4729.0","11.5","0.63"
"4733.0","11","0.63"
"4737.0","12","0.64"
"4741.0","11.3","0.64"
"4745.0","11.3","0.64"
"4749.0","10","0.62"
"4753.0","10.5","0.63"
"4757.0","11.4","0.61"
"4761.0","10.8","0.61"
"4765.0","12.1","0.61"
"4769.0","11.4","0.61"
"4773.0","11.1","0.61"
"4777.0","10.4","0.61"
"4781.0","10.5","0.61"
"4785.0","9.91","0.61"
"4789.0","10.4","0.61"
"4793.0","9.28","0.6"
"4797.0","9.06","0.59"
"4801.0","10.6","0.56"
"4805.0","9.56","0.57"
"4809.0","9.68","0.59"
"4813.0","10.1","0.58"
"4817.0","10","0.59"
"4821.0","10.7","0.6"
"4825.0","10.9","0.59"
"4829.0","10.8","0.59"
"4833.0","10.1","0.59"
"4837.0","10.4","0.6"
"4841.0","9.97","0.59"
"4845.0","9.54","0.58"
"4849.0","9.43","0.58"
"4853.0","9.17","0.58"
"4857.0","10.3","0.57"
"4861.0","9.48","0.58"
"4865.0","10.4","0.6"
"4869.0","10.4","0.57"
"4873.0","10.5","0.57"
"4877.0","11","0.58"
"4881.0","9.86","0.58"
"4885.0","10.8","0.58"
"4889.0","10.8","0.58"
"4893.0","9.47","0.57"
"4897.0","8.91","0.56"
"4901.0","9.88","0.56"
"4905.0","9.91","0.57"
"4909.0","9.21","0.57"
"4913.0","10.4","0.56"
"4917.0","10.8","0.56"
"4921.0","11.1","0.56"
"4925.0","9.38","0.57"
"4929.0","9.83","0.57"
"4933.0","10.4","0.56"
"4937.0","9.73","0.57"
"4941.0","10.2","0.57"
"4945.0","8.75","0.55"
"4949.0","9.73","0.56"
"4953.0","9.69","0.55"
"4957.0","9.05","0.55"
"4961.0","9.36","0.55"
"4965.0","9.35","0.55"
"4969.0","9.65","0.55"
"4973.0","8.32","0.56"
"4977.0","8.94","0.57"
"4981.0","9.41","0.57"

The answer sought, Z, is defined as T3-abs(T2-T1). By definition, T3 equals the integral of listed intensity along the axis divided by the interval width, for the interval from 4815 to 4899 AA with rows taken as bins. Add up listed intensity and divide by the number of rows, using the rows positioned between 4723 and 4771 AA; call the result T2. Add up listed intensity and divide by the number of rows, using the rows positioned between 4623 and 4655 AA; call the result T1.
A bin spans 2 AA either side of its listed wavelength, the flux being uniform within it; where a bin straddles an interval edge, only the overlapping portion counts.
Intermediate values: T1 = 14.2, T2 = 11.2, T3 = 10.1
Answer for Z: 7.2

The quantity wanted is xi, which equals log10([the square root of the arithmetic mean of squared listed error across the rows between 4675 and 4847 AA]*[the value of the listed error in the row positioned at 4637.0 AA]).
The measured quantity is -0.37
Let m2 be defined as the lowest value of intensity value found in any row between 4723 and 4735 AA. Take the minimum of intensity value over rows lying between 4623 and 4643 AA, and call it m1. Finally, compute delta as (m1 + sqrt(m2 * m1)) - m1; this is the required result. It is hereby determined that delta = 12.0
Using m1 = 13.1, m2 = 11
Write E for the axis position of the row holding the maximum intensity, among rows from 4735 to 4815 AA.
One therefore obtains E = 4765.0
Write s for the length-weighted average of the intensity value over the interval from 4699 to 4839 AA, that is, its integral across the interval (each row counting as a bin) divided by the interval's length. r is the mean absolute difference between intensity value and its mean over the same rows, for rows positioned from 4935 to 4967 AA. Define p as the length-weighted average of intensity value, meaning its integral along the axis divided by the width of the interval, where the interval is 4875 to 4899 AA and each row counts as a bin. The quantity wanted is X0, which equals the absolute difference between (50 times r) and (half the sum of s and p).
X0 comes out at 7.2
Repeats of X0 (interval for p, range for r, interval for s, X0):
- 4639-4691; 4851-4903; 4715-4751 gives 14.7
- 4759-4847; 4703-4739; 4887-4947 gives 32.5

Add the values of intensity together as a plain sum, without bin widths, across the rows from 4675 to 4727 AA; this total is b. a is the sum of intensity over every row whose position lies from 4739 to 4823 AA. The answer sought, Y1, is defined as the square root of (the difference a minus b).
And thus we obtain 7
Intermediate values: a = 220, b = 173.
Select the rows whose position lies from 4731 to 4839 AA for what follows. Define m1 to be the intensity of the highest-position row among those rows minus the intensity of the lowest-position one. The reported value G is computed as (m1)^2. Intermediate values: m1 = -0.6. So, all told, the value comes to 0.4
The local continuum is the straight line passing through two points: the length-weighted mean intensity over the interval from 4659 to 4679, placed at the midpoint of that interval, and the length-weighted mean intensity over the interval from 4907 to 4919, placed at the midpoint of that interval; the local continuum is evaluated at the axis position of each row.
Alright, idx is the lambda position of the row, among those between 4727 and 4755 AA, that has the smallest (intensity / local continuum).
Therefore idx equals 4749.0 AA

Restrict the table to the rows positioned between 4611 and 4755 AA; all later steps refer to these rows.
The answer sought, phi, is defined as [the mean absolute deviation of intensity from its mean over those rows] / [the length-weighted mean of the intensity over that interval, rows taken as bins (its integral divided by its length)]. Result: 0.12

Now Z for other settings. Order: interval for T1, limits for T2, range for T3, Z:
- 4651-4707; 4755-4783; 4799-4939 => 6.3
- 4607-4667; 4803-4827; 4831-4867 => 5.7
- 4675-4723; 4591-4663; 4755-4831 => 10.3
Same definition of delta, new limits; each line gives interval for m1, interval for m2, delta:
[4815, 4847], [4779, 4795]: 9.4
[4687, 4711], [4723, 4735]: 11.3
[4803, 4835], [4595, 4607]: 10.6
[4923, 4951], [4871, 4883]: 9.3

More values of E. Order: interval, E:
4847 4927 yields 4921.0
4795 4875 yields 4825.0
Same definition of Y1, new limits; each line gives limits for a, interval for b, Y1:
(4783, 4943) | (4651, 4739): 10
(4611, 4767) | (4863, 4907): 20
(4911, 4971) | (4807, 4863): 3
